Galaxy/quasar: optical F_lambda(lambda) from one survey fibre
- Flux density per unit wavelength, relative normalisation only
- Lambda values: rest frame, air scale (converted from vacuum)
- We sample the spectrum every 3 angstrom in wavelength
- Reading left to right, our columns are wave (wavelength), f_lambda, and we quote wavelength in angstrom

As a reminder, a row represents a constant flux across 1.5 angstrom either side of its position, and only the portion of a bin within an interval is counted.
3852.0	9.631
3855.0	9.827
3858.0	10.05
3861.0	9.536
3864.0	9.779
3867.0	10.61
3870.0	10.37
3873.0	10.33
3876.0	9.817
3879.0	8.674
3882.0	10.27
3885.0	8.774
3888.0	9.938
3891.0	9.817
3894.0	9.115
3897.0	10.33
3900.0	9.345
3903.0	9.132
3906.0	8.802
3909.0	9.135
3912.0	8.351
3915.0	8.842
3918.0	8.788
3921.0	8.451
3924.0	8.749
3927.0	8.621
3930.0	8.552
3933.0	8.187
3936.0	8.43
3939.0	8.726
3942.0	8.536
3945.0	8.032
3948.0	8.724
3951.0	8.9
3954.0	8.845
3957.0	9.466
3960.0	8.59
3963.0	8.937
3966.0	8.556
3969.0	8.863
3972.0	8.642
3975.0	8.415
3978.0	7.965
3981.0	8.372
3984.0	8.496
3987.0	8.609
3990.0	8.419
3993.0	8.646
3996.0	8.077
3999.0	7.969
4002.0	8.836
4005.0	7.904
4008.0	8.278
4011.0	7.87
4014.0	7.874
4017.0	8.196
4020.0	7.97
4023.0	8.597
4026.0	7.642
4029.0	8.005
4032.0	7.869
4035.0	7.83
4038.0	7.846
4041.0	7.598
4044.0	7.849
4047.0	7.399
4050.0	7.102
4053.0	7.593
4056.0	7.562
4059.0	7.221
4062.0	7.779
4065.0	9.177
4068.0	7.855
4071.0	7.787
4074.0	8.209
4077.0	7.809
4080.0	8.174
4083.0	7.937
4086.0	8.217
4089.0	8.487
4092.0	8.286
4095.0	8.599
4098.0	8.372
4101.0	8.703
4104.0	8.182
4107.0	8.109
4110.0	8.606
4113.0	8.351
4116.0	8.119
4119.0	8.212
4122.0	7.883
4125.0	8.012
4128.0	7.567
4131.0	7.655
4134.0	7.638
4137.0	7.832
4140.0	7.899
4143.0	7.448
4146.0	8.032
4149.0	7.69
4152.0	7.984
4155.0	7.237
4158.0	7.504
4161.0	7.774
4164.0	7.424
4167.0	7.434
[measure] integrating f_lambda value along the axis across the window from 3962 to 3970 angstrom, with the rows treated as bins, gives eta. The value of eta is 70.2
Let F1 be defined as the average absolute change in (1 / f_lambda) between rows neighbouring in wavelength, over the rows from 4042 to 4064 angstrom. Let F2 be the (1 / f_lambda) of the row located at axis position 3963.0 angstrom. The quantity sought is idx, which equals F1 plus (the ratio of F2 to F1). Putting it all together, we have 17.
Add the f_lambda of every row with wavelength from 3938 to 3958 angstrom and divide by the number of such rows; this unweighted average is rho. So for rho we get 8.7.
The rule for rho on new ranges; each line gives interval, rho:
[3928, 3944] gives 8.5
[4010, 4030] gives 8.0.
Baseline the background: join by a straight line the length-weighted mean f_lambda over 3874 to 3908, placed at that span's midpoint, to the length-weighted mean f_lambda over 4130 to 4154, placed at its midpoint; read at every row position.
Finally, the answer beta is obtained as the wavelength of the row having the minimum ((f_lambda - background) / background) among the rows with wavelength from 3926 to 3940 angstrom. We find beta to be 3933.0 angstrom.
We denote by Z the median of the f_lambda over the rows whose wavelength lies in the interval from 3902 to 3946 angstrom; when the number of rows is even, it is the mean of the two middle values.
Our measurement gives 8.62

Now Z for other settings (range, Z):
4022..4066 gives 7.78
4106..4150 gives 7.90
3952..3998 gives 8.59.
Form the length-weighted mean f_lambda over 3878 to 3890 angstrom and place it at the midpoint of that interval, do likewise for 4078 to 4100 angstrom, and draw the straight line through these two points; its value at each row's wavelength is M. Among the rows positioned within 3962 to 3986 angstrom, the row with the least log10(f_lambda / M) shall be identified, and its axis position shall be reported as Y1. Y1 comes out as 3978.0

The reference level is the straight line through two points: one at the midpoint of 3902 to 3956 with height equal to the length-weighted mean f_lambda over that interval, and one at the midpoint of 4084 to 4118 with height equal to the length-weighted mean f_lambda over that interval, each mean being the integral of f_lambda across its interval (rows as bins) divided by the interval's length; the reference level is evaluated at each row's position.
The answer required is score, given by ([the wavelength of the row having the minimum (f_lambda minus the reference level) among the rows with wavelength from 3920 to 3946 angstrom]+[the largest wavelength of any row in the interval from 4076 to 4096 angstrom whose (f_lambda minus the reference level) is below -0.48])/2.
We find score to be 4011.0 angstrom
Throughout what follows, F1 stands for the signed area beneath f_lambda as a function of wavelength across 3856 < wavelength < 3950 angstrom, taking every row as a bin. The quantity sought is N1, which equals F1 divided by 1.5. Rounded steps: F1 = 864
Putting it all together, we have 576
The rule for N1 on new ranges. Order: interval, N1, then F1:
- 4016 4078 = 324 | 487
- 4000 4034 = 183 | 275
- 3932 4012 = 453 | 680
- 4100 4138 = 204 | 306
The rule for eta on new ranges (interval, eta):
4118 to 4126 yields 64.2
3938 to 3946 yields 67.5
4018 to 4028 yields 80.7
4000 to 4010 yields 83.0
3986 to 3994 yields 68.4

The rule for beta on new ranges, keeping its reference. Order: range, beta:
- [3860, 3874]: 3861.0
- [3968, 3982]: 3978.0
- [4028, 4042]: 4041.0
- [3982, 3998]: 3996.0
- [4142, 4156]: 4155.0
